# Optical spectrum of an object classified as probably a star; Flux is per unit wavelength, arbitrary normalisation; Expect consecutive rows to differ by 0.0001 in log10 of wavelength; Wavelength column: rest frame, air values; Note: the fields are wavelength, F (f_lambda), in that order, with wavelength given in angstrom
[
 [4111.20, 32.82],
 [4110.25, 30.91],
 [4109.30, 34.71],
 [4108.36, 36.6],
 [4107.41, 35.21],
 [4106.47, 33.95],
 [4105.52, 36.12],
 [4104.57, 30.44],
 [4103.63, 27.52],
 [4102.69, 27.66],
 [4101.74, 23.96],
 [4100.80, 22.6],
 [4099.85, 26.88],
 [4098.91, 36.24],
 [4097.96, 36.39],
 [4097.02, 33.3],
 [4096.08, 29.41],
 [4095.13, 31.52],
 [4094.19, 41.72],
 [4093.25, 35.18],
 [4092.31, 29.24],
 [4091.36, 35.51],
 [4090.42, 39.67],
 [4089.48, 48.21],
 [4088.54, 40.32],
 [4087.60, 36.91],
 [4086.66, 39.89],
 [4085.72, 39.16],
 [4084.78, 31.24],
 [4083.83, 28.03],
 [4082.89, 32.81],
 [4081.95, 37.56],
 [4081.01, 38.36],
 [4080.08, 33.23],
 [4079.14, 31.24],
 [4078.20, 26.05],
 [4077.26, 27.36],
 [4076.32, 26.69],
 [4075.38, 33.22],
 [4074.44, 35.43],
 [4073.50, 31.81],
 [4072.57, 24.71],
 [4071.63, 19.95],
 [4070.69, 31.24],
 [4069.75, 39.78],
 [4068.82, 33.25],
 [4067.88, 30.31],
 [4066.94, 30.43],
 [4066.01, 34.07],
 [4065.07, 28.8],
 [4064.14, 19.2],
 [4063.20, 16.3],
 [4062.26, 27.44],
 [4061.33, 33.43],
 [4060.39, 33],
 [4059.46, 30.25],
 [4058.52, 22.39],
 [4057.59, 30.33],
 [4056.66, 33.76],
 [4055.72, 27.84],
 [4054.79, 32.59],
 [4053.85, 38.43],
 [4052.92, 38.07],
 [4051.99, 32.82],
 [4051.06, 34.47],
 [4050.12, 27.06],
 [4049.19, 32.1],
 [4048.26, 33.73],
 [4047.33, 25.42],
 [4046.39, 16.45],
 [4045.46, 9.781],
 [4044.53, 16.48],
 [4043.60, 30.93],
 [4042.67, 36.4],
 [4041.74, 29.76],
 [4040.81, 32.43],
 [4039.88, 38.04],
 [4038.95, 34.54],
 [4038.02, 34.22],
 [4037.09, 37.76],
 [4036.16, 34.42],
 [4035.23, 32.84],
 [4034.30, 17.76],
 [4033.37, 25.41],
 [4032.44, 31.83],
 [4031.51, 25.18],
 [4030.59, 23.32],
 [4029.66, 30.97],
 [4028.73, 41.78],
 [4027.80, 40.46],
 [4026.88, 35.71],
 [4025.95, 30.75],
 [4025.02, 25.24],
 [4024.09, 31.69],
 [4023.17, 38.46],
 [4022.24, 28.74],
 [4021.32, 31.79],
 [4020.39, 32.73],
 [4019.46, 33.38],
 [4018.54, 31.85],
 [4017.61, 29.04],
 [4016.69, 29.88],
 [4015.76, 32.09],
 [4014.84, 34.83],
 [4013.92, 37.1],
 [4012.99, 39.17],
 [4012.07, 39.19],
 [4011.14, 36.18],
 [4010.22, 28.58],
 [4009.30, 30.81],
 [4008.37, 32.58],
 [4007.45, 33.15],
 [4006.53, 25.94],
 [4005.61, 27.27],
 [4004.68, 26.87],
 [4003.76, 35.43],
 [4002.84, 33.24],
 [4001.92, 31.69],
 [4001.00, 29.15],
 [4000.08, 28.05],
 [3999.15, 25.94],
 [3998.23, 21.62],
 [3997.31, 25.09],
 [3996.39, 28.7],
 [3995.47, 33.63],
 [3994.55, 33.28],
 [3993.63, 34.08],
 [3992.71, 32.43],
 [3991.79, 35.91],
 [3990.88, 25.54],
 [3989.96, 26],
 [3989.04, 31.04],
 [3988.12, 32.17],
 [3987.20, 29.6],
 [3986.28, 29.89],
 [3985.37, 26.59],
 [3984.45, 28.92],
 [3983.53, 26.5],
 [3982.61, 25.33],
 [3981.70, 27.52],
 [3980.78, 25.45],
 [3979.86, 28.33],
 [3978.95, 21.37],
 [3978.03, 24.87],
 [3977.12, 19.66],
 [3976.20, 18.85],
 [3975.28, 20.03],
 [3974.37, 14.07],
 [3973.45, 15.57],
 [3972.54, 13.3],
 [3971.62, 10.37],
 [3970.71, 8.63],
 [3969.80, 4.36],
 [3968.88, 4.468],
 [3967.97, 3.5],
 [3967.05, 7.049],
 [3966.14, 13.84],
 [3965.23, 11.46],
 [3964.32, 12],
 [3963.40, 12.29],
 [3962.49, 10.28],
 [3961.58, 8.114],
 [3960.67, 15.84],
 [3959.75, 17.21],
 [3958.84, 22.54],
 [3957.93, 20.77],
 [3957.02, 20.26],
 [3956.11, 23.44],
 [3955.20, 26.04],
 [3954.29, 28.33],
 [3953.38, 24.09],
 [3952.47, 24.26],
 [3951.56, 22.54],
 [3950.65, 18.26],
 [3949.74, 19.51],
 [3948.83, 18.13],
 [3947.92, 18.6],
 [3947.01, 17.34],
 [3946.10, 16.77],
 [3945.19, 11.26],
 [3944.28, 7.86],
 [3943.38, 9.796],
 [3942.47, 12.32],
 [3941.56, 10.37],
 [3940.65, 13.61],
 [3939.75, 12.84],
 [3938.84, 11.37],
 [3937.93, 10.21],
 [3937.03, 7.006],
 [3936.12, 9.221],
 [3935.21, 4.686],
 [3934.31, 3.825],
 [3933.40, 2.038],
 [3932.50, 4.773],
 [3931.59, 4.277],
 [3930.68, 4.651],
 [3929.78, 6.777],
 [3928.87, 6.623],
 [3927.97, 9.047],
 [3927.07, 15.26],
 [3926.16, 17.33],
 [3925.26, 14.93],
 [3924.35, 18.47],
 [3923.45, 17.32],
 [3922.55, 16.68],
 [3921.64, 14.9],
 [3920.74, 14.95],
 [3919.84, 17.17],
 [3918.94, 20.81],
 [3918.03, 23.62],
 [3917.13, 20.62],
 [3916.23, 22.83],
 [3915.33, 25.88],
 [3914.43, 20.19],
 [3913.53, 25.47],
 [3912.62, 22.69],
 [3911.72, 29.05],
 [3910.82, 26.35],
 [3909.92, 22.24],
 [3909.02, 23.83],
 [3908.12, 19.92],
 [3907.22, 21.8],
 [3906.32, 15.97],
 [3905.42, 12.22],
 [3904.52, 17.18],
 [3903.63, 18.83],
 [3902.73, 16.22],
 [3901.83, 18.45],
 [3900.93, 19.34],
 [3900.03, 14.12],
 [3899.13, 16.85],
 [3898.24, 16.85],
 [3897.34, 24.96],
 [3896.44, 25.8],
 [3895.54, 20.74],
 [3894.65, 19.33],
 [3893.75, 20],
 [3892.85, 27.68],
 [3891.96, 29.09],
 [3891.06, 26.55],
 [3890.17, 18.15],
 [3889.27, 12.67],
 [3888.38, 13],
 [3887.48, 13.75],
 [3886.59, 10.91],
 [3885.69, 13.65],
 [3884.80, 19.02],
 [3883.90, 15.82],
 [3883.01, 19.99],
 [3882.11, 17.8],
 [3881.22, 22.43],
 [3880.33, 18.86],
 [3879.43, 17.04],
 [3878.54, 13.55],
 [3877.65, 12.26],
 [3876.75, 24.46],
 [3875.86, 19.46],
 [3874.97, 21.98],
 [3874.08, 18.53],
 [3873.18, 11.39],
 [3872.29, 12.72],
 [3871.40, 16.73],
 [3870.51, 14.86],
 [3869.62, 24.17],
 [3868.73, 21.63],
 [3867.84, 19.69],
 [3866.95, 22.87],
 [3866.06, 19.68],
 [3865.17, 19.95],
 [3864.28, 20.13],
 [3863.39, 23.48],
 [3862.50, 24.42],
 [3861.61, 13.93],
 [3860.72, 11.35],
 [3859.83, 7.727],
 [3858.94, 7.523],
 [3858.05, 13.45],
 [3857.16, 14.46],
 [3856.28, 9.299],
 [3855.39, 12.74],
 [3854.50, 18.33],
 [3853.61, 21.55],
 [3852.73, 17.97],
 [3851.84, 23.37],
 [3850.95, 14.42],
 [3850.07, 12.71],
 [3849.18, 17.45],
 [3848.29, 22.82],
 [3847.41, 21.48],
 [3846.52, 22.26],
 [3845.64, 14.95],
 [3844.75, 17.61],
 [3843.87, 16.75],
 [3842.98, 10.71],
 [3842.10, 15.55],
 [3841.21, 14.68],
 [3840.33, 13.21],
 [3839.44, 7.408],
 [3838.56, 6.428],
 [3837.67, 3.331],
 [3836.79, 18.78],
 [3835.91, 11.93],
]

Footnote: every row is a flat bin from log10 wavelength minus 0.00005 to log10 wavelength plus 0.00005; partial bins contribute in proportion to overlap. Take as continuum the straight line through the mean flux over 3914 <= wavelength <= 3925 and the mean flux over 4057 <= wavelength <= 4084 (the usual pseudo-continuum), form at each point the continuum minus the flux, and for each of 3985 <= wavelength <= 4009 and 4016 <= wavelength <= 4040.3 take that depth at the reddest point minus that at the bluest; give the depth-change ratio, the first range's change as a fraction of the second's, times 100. 67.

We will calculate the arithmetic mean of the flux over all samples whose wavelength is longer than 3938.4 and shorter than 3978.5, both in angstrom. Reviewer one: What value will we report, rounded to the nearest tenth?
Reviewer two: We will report 15.4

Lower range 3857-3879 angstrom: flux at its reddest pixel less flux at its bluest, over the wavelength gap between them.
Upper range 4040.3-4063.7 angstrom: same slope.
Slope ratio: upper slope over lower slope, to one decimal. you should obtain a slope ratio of 16.9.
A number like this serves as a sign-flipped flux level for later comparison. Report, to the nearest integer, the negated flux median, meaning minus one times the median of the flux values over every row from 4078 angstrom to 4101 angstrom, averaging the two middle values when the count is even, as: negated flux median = -35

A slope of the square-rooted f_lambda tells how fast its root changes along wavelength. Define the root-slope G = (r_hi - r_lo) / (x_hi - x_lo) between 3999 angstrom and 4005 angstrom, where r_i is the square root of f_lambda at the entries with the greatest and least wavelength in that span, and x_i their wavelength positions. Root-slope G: 0.02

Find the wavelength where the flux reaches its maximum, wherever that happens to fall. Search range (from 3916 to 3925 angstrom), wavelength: 3918.03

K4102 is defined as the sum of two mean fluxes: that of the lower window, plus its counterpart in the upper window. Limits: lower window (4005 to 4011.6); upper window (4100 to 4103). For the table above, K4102 55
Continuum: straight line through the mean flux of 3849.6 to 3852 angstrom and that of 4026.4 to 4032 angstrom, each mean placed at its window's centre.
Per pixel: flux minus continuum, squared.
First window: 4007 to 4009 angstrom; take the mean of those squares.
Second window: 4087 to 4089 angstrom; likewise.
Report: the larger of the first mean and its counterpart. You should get 4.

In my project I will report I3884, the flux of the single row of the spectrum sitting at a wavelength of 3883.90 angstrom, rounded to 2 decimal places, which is 15.82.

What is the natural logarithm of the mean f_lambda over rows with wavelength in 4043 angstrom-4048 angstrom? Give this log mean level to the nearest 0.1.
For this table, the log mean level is 3.0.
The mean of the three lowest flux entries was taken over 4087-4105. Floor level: 24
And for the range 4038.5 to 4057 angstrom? 14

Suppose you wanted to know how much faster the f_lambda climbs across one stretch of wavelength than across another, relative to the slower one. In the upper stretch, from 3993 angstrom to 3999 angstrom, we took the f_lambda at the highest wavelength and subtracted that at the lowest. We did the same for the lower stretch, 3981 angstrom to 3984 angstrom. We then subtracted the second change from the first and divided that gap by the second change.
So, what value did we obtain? 11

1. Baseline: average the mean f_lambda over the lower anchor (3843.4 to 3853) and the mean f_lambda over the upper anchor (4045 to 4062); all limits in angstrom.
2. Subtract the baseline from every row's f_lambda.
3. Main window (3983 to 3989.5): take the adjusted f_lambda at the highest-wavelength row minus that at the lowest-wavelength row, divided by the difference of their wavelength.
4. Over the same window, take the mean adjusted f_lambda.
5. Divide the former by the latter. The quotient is 0.16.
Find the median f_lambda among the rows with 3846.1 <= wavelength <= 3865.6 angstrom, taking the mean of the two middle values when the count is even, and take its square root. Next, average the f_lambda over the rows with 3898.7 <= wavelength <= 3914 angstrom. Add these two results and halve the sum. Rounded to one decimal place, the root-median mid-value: 12.1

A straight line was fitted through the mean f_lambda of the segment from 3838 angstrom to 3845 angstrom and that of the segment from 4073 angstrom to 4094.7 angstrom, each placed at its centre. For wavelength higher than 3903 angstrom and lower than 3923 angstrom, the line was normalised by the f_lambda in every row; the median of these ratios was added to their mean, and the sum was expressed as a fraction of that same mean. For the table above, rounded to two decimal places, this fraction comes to 1.97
